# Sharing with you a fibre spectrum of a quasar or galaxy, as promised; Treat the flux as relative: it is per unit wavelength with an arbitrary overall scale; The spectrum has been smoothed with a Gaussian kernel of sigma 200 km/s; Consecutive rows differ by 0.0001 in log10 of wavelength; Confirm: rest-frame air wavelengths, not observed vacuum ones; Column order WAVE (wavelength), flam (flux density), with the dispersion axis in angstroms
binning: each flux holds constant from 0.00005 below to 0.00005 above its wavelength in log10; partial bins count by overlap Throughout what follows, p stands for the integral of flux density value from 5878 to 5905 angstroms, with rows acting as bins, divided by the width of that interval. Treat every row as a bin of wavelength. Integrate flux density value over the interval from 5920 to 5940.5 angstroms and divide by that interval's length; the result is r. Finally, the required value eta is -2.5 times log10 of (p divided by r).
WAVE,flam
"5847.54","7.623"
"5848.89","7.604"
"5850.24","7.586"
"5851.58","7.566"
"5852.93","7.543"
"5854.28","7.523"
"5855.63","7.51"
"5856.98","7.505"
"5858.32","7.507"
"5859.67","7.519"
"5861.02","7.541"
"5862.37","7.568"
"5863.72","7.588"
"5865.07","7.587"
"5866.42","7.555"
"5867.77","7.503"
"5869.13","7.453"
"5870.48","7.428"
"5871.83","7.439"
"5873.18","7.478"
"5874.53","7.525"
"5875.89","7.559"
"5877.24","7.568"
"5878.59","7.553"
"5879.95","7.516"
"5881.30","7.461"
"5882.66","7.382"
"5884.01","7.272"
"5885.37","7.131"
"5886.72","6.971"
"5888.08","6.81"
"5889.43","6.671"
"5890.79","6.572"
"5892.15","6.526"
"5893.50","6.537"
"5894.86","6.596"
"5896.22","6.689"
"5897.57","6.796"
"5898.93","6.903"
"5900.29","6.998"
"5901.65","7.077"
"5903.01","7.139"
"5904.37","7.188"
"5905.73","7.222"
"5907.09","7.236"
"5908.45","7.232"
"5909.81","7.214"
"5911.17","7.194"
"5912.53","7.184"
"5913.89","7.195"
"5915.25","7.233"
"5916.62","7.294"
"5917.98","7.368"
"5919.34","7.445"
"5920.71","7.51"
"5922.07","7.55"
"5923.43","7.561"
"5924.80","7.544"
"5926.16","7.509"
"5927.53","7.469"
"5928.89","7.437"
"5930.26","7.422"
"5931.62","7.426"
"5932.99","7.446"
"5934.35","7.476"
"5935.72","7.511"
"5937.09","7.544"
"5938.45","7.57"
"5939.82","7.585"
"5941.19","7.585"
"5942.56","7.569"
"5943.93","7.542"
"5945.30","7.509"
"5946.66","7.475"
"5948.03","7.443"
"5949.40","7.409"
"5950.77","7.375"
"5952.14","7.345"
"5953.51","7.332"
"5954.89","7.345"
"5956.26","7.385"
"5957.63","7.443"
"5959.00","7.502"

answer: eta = 0.08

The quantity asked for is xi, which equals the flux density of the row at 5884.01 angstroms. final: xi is 7.272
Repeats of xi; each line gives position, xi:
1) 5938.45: 7.57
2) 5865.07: 7.587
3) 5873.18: 7.478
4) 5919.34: 7.445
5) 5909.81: 7.214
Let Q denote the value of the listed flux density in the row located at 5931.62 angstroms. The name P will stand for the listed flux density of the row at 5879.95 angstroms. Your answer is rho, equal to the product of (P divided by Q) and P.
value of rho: 7.6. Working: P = 7.516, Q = 7.426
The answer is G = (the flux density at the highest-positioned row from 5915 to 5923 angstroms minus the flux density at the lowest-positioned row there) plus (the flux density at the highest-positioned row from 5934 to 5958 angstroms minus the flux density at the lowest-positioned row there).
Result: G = 0.28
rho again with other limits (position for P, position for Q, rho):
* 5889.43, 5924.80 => 5.9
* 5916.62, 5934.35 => 7.1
